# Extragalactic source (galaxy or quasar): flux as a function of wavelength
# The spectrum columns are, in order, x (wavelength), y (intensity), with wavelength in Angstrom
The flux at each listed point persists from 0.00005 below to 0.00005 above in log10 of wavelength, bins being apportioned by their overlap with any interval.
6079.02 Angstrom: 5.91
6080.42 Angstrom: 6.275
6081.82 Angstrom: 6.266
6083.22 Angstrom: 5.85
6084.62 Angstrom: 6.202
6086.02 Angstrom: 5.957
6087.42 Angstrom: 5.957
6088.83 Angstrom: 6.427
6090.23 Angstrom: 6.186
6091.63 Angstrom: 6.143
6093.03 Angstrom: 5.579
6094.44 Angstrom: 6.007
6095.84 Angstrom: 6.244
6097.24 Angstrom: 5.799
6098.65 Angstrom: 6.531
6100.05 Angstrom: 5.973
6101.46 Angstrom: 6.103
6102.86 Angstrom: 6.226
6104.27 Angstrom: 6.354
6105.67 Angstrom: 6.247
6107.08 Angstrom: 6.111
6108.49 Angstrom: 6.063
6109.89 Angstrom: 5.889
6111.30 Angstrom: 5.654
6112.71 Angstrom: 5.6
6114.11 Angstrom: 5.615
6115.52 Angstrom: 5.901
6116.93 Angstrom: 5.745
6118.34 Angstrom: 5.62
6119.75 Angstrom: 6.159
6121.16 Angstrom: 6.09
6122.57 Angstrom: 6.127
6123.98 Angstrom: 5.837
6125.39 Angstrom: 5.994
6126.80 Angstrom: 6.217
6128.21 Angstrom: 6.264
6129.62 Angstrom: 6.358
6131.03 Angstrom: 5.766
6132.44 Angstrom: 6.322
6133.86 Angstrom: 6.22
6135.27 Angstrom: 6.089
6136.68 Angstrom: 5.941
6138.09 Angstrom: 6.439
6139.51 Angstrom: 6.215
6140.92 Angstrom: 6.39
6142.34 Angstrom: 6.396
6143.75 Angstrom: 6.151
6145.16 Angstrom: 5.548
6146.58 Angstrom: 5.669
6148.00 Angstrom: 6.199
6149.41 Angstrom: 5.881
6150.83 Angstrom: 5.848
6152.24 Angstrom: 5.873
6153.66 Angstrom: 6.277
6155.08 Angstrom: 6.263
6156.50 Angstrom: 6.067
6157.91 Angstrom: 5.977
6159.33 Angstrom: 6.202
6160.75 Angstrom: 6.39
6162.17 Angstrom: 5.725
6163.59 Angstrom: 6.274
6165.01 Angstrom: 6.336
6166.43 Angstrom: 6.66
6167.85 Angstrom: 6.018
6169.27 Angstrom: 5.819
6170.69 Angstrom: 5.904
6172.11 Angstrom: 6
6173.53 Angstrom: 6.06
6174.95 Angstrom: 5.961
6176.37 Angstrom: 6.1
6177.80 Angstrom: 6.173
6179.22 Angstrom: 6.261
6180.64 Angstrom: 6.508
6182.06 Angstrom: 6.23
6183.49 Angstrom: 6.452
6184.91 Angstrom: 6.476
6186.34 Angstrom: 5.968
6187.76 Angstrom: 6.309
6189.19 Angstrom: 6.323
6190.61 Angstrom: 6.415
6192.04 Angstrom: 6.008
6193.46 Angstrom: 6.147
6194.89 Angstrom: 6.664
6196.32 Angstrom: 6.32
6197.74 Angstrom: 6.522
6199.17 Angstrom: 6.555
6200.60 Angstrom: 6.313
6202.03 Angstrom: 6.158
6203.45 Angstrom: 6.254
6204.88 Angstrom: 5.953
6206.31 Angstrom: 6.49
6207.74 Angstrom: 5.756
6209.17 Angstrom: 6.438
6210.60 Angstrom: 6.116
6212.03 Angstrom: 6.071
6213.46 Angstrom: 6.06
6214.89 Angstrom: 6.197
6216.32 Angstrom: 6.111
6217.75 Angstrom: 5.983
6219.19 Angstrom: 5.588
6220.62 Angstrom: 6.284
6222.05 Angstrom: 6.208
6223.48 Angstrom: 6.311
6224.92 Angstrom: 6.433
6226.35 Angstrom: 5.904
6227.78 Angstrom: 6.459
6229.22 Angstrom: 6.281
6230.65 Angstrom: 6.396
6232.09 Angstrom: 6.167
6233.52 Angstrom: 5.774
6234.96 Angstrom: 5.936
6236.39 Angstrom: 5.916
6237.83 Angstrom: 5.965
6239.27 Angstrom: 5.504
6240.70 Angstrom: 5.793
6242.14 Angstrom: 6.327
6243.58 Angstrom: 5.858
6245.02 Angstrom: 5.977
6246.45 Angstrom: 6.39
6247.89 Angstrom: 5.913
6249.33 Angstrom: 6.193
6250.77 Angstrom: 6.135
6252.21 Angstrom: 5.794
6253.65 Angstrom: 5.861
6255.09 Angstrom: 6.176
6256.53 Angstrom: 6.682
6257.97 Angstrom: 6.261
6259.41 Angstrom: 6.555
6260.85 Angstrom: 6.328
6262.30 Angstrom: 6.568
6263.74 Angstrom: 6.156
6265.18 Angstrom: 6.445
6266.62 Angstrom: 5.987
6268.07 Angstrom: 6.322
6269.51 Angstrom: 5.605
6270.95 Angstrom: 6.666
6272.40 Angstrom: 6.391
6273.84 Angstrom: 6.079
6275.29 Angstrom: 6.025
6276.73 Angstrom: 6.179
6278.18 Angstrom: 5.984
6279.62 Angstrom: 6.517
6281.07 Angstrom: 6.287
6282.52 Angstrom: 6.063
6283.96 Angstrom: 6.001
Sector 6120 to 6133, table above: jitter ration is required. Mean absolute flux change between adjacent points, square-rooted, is 0.499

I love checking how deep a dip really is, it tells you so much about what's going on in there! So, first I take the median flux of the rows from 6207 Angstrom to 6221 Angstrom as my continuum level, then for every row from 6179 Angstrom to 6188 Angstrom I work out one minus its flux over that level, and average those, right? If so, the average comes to -0.037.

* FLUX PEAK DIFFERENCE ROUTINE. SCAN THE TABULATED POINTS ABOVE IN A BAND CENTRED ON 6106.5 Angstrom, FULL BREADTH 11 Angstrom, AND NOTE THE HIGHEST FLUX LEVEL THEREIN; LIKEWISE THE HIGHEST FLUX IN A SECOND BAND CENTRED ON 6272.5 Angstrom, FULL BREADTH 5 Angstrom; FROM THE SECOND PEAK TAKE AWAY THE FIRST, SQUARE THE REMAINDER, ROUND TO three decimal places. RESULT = 0.097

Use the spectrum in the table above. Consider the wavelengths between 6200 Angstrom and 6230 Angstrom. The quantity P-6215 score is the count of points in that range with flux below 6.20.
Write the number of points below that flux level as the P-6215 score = 11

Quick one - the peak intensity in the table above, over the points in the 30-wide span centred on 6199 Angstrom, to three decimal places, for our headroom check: 6.664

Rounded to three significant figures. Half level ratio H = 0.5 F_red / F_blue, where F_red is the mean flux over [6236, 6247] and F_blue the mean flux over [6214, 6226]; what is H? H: 0.486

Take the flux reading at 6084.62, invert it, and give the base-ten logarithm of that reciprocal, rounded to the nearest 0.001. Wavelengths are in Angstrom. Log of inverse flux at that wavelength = -0.793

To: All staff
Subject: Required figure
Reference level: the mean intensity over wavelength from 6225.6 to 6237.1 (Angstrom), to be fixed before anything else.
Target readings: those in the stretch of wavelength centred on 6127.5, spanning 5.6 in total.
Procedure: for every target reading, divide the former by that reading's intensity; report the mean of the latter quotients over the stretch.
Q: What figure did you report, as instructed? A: 0.98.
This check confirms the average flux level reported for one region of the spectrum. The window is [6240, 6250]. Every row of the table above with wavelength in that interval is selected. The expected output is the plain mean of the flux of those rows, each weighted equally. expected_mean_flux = 6.06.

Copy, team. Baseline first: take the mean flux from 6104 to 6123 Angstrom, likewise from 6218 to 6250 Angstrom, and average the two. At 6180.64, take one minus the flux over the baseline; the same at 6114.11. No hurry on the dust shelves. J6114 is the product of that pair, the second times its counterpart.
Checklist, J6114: -0.0054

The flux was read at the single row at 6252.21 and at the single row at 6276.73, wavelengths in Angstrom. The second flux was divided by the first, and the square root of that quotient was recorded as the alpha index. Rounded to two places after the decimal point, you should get 1.03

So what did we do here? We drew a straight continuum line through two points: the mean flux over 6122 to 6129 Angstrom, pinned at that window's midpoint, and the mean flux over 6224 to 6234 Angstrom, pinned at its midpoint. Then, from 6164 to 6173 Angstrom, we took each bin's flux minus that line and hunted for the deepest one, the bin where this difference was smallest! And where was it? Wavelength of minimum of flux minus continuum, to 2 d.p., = 6169.27 Angstrom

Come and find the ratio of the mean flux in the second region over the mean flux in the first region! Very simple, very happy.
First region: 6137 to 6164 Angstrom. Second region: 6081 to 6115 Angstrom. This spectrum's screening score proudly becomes 0.99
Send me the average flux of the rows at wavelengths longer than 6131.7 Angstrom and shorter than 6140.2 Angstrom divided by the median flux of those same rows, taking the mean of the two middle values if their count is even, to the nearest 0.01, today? 1.00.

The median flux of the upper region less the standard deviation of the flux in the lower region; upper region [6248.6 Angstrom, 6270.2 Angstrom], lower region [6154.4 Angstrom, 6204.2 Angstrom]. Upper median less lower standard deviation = 5.96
